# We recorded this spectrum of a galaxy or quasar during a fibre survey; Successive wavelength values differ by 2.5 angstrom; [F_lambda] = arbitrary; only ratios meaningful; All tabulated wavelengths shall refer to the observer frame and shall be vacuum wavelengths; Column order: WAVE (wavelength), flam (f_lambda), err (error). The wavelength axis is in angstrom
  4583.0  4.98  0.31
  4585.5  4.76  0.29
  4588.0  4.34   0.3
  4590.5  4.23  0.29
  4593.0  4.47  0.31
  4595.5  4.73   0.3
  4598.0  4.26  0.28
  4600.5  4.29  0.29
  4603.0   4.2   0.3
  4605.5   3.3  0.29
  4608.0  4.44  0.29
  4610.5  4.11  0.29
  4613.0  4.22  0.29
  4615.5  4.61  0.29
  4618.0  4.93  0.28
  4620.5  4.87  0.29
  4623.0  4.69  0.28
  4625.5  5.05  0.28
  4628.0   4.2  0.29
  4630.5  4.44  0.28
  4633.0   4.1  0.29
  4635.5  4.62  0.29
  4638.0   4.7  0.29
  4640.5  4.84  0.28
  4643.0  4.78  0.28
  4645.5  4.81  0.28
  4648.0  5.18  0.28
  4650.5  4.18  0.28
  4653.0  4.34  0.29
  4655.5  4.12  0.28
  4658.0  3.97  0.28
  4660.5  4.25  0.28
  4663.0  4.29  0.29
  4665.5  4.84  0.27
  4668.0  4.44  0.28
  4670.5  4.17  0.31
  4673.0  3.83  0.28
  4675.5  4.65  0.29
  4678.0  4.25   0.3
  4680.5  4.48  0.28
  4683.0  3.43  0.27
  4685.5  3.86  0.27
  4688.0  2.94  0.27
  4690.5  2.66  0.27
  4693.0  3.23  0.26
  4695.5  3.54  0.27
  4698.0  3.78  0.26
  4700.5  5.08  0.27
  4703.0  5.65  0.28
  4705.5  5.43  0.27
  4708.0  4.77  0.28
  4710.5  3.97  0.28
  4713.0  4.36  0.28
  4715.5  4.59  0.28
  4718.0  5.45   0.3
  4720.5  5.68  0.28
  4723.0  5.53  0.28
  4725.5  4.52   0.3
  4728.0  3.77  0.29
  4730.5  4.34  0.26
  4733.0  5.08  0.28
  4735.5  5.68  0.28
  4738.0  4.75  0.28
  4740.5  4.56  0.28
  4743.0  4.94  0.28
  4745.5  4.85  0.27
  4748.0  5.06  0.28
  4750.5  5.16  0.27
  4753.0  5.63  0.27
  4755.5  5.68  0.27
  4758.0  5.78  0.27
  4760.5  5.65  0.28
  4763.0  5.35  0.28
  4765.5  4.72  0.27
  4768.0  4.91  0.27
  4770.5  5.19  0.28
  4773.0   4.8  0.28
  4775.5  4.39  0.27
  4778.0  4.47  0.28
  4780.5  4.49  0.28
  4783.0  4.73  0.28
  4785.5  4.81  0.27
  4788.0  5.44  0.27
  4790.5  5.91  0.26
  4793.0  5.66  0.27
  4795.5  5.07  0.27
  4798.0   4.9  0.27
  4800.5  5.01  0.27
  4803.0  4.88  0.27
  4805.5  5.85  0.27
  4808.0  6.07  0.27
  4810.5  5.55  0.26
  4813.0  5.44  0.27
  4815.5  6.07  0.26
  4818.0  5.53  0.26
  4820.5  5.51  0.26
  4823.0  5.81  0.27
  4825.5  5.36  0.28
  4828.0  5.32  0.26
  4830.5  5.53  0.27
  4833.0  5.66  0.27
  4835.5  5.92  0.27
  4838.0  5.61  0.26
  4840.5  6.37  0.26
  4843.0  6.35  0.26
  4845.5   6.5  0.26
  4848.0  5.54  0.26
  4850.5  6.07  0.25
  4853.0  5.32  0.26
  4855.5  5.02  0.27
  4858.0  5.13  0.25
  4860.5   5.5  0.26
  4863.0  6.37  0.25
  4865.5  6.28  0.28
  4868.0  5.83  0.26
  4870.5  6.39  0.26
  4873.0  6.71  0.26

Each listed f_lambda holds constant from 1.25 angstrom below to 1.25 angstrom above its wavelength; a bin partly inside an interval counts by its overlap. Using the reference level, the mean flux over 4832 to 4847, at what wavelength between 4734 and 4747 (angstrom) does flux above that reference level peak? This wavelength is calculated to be 4735.5 angstrom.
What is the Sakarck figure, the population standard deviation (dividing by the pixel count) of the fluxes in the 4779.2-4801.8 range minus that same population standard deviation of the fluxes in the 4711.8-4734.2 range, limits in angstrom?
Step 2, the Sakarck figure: -0.18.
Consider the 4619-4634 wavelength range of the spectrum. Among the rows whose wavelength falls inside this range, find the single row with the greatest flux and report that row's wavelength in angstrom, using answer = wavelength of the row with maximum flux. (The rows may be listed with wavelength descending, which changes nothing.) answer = 4625.5 angstrom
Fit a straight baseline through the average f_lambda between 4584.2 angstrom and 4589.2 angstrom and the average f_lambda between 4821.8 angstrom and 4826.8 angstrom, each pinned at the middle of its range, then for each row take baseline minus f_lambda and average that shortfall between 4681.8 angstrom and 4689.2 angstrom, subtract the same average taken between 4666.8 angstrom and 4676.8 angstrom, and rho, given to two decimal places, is 0.92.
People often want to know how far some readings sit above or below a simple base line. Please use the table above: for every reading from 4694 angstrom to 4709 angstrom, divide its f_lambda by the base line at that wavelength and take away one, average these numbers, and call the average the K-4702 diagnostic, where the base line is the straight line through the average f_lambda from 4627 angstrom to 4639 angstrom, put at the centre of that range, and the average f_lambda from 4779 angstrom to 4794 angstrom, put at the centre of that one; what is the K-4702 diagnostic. -0.01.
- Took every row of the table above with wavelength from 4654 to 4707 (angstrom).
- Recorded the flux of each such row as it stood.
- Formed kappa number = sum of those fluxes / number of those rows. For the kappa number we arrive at 4.1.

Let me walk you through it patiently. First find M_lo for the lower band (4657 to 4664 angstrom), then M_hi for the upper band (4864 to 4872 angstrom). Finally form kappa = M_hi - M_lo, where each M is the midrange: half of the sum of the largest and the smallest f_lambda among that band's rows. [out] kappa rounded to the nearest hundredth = 1.98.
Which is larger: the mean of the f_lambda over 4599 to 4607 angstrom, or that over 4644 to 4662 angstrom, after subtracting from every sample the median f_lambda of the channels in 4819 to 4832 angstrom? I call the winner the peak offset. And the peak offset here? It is -1.1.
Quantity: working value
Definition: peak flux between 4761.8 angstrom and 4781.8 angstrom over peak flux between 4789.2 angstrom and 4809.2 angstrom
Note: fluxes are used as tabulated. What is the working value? 0.881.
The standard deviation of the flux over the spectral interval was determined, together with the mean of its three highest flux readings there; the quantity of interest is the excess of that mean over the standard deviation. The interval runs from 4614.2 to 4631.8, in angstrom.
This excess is 4.7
